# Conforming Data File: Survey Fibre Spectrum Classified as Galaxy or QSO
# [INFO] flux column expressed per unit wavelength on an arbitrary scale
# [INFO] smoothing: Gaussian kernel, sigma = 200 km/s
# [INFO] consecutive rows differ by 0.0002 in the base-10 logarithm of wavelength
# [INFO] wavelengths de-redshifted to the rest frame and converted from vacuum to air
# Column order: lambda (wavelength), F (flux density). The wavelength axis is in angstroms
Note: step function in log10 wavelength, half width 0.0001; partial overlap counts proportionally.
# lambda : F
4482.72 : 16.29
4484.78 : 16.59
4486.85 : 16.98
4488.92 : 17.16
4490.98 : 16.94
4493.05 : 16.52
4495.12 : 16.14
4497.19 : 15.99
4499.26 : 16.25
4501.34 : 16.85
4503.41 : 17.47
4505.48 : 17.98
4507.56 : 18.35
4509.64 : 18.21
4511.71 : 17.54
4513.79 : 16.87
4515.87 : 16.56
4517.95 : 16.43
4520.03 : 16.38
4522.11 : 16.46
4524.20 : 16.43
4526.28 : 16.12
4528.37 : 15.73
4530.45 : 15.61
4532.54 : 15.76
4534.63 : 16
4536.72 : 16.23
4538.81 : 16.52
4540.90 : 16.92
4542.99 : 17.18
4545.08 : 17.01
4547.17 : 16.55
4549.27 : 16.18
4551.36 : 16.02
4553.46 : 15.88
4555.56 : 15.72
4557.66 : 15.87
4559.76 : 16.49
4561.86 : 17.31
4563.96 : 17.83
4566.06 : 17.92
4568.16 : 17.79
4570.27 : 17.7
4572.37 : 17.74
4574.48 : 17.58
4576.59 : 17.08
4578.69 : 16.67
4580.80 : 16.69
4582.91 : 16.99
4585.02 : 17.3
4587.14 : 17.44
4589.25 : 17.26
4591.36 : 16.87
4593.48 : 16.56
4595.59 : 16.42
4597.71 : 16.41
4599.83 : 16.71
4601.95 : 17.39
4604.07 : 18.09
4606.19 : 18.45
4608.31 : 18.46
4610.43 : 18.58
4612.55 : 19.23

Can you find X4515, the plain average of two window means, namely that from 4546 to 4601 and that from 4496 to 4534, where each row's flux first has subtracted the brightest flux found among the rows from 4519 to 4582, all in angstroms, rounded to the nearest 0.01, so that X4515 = -1.12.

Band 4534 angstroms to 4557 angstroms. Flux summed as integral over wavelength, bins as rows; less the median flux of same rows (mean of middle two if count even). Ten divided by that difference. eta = 0.0277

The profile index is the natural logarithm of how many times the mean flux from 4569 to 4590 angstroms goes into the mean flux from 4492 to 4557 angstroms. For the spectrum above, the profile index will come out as -0.040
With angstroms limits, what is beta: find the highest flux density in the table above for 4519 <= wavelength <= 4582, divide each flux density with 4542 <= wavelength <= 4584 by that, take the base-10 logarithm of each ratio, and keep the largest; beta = 0.000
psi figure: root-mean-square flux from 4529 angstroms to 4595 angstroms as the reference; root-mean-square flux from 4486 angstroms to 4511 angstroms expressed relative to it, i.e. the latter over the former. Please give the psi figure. 1.02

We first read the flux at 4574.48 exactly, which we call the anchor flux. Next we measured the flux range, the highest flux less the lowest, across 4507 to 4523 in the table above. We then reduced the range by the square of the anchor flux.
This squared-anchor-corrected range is -307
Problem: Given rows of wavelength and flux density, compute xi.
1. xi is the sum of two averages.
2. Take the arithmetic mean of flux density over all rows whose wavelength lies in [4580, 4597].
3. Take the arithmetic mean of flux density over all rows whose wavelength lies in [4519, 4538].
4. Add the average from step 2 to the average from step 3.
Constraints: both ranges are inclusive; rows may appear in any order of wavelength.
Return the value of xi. 33.0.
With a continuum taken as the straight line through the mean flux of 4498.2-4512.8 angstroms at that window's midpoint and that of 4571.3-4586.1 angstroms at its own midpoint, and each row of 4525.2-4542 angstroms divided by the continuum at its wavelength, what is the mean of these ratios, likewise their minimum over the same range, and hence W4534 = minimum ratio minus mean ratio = -0.030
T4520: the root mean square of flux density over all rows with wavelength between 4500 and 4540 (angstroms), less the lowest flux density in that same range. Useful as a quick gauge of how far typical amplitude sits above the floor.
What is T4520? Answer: 1.1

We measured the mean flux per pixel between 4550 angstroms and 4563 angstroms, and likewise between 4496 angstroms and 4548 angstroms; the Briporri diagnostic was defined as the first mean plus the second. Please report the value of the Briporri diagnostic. 32.9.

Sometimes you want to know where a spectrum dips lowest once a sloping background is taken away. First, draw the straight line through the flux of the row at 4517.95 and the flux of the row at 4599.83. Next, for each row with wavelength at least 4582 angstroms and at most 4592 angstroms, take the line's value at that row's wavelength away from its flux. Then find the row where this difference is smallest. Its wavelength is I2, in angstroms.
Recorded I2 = 4591.36 angstroms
